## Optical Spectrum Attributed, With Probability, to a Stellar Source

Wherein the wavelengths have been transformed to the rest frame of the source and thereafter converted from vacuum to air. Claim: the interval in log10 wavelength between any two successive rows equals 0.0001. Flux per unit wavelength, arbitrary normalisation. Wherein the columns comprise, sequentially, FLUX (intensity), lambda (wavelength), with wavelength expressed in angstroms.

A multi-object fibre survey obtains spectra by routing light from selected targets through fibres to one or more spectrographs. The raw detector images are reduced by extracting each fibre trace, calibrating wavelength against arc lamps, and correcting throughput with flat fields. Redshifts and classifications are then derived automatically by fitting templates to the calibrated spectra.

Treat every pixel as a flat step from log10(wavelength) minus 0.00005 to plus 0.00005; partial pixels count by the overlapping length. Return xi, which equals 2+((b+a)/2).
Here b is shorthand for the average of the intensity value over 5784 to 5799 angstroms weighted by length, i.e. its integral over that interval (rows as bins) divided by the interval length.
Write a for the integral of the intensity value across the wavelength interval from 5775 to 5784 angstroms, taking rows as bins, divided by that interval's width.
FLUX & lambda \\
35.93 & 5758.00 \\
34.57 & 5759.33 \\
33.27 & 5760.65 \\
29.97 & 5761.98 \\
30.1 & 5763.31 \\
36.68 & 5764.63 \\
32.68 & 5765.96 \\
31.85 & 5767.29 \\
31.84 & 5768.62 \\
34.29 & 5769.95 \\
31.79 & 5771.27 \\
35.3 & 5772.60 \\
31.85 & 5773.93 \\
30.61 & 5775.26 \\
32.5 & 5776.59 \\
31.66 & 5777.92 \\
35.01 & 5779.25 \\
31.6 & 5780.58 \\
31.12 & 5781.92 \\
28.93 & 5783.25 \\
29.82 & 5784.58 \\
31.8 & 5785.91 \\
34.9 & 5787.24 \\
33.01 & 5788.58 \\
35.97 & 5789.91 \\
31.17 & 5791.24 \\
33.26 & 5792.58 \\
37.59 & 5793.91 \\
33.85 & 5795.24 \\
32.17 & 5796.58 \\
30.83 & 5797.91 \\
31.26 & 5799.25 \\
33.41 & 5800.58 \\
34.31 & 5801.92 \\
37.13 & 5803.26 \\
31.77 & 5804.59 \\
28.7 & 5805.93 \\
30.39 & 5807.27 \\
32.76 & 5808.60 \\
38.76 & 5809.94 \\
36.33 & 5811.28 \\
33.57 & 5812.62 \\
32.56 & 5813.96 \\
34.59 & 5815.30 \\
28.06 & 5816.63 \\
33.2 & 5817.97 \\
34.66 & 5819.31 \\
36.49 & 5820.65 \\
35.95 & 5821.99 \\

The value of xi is 34.4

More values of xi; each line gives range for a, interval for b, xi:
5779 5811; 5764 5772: 35.0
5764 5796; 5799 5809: 34.7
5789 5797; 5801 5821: 35.8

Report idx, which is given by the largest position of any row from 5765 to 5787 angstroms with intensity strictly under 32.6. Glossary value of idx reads 5785.91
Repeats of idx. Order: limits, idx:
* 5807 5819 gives 5816.63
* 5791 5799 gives 5797.91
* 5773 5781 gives 5780.58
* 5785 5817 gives 5816.63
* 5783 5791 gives 5785.91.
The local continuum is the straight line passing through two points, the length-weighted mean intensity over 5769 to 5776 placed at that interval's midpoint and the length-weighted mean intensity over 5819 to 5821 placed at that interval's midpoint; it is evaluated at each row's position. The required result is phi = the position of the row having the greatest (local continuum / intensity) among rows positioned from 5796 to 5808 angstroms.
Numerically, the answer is 5805.93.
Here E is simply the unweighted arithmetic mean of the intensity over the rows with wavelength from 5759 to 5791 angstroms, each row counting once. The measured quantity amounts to 32.5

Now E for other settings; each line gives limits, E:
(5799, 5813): 33.5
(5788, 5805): 33.5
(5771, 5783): 32.4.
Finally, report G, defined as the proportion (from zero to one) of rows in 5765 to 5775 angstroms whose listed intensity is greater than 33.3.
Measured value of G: 0.3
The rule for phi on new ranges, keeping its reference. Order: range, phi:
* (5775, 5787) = 5783.25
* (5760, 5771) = 5761.98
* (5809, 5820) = 5816.63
